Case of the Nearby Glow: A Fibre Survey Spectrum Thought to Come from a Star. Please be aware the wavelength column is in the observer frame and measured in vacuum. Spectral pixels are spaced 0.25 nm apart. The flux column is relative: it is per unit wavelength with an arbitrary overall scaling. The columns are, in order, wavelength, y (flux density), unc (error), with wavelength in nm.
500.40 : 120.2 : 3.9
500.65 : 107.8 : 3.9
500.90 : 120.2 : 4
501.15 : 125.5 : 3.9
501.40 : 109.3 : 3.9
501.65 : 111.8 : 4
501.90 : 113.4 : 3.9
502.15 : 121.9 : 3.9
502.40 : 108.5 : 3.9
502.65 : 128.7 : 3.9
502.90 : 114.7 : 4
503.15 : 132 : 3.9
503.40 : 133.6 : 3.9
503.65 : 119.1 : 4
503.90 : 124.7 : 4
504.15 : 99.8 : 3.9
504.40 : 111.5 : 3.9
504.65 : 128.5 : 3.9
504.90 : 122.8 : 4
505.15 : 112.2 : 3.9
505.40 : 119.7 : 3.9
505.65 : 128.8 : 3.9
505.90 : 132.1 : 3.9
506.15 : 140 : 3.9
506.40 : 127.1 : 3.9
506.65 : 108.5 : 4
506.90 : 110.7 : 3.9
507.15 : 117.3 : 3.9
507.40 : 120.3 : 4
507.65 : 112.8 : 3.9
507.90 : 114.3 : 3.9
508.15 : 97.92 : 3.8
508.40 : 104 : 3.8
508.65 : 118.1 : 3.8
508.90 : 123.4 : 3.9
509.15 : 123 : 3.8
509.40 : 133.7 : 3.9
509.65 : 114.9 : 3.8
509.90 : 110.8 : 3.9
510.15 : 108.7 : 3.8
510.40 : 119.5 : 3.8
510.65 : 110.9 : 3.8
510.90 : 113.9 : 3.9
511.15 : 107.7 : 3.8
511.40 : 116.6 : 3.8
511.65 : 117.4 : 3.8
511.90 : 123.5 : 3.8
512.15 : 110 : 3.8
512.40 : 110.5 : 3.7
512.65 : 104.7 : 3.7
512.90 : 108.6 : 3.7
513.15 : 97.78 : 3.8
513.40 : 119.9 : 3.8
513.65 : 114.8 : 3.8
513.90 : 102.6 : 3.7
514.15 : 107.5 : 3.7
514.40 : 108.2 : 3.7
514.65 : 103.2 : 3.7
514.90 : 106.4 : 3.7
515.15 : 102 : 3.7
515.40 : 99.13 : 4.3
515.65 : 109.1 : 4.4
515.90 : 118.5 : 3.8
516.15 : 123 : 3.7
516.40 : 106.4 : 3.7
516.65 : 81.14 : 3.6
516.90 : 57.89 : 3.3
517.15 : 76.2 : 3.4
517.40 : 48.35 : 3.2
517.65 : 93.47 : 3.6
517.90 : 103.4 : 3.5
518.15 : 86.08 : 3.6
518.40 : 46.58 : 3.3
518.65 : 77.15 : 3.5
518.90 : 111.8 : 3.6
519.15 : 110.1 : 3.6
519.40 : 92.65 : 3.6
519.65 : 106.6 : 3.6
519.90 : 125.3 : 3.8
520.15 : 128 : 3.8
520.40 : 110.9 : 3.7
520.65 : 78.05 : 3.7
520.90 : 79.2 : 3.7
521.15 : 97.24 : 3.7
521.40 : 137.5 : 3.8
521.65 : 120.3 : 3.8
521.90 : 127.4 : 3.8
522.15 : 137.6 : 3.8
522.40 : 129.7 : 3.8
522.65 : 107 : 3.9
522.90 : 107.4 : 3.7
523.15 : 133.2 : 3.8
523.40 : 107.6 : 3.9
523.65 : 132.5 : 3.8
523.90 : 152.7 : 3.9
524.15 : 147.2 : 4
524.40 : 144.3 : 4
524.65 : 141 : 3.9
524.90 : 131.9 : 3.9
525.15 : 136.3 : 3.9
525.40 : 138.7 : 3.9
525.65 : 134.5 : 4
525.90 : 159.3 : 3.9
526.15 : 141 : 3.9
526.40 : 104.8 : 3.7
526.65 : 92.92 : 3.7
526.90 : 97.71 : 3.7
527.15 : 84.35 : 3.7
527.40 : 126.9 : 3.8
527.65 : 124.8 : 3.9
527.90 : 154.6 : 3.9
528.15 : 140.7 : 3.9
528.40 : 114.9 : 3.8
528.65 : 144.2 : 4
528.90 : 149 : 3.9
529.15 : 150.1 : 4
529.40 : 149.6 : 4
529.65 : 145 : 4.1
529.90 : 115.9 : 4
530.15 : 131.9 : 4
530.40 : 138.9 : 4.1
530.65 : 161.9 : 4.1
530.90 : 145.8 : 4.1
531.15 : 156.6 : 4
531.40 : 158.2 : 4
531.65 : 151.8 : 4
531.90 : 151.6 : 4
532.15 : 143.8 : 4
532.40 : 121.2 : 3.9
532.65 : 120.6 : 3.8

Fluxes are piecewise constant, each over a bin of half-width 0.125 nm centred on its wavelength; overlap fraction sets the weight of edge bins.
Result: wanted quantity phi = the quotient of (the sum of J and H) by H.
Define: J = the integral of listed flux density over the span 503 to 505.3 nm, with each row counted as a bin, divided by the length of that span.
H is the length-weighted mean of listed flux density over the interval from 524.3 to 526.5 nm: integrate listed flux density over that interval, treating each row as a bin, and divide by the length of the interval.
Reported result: 1.88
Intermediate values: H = 137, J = 120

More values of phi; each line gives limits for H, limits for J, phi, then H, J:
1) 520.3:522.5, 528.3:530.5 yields 2.22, 113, 138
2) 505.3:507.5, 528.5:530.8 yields 2.16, 123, 143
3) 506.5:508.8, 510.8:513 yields 2.01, 112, 113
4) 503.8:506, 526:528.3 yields 1.99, 120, 119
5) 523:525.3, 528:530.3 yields 2.02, 136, 138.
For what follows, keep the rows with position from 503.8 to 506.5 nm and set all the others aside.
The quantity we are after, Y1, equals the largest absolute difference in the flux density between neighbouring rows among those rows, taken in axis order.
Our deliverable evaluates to 25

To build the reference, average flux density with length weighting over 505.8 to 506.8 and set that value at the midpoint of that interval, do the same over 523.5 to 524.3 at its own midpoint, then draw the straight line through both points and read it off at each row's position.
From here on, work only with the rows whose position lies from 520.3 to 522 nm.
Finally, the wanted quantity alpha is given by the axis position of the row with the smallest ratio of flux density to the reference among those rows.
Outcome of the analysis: 520.65 nm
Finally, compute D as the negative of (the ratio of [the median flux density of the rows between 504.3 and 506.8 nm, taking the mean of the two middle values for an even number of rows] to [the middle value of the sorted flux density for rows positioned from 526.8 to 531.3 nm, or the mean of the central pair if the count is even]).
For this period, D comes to -0.88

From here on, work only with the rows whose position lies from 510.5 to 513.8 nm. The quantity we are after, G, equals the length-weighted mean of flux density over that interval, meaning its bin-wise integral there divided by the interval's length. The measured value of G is 112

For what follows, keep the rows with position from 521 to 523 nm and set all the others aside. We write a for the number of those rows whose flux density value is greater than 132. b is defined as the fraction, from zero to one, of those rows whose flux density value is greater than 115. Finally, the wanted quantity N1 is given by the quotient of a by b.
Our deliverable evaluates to 3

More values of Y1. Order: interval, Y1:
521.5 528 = 43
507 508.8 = 16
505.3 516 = 22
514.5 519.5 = 45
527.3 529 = 30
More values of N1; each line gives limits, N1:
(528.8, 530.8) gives 6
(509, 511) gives 3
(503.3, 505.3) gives 2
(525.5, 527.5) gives 6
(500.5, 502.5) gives 0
